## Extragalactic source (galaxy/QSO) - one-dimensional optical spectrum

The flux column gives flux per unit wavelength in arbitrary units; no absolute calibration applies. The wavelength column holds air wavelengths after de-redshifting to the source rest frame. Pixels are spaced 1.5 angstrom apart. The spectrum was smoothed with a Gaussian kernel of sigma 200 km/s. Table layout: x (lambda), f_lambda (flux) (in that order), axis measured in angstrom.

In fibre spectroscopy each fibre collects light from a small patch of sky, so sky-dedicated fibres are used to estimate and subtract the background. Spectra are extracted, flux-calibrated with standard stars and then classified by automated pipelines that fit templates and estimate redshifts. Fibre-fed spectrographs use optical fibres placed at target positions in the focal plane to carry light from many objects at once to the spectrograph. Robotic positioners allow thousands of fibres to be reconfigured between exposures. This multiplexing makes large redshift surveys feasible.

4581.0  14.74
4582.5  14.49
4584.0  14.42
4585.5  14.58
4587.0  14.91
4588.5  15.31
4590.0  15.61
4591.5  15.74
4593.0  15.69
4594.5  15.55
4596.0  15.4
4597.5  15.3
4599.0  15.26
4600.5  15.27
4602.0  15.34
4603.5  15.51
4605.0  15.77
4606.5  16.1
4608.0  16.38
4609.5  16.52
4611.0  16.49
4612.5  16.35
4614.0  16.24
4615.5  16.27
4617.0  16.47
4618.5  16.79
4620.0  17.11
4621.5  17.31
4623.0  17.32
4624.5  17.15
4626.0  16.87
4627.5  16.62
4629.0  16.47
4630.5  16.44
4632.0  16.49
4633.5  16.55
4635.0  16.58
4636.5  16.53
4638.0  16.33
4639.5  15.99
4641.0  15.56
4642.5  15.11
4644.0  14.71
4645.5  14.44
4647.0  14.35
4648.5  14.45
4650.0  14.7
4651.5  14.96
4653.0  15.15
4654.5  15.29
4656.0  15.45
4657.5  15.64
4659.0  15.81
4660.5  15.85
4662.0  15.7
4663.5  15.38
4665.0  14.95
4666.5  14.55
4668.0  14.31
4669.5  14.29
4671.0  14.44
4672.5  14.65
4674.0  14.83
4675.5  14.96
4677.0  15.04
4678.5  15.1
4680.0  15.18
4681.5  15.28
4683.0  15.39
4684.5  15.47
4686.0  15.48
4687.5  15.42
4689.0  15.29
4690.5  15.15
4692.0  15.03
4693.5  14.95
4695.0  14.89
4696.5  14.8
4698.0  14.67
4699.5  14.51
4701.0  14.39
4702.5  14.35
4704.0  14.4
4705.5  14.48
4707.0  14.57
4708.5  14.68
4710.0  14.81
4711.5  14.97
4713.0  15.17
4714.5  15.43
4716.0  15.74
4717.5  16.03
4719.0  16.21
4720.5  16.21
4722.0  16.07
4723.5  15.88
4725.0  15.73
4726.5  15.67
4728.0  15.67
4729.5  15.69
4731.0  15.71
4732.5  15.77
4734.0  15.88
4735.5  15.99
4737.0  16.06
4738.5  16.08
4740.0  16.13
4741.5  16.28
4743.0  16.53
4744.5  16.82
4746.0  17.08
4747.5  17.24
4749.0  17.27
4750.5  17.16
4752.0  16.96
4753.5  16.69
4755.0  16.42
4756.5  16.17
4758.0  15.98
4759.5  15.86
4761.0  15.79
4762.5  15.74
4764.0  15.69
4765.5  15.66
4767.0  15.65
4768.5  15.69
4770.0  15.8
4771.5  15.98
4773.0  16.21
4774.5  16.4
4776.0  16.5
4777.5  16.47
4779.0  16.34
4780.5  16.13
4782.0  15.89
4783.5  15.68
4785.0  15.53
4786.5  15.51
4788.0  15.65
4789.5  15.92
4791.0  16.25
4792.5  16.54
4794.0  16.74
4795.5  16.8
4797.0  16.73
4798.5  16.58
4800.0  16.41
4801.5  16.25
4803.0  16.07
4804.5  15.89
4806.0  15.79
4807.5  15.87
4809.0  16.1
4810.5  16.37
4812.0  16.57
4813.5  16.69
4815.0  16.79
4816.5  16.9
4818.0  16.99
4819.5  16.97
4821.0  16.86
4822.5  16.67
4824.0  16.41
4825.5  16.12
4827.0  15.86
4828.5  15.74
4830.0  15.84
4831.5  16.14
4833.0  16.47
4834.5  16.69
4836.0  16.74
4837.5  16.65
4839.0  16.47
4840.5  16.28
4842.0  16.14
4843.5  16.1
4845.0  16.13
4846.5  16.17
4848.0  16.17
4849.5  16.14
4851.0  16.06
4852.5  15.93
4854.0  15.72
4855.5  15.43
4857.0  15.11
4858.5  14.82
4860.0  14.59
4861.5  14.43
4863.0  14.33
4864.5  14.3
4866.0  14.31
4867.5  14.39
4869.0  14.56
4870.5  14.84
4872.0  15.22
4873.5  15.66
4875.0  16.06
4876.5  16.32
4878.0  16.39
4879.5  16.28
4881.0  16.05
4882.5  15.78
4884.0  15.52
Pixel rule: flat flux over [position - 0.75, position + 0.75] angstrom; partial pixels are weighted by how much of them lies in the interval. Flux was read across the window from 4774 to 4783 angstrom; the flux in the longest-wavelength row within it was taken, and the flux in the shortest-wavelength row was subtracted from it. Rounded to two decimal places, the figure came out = -0.51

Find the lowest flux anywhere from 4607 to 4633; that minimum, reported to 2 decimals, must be 16.24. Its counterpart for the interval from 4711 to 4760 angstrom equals 14.97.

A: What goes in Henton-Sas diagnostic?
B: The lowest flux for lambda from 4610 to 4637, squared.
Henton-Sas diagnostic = 264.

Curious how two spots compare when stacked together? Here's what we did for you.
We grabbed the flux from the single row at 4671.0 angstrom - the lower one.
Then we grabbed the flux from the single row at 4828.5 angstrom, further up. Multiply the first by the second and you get 227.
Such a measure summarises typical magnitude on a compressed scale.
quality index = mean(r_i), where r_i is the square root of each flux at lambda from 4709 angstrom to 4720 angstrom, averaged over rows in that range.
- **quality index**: 3.93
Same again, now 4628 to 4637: 4.06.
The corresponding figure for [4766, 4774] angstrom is 3.98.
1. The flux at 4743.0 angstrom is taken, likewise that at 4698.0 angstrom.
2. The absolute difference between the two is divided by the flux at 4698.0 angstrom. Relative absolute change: 0.13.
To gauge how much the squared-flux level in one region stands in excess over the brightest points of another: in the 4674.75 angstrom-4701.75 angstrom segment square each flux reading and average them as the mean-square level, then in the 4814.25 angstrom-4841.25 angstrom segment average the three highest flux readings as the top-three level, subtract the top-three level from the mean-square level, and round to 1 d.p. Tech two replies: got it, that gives 209.8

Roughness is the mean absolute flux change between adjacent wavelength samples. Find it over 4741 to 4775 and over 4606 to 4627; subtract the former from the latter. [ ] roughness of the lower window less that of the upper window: 0.02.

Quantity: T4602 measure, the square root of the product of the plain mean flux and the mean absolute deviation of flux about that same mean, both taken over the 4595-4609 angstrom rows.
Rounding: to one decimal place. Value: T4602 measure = 2.3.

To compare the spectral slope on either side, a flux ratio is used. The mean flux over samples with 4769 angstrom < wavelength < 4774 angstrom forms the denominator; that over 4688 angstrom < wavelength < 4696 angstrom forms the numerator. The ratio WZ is 0.94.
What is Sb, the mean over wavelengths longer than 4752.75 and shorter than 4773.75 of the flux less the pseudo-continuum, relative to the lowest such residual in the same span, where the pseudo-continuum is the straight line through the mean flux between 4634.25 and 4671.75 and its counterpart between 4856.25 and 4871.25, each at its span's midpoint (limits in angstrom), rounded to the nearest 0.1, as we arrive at 1.4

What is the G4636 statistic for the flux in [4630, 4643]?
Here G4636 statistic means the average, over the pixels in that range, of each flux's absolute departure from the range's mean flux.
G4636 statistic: 0.41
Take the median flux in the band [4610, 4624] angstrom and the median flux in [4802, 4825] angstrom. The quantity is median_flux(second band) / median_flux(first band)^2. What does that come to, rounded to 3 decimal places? 0.061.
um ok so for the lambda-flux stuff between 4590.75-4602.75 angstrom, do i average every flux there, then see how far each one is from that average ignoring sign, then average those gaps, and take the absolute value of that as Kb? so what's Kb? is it 0.162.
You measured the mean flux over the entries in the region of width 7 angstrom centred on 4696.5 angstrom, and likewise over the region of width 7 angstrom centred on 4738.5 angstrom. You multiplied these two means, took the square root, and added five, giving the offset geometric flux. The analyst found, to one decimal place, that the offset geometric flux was 20.4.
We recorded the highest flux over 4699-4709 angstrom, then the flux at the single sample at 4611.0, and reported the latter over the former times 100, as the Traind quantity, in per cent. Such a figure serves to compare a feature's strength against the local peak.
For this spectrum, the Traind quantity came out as 112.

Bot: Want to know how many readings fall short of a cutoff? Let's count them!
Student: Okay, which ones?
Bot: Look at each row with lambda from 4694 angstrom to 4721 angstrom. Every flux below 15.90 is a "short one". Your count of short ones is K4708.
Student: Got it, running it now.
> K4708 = 15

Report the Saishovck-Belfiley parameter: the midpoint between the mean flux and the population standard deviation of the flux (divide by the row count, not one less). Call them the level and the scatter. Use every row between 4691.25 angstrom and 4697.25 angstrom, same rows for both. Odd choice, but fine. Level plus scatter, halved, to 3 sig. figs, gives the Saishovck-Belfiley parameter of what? 7.50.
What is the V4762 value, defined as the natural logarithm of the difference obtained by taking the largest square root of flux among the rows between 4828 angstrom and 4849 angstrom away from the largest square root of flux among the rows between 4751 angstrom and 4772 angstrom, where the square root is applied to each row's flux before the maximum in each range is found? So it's -3.6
